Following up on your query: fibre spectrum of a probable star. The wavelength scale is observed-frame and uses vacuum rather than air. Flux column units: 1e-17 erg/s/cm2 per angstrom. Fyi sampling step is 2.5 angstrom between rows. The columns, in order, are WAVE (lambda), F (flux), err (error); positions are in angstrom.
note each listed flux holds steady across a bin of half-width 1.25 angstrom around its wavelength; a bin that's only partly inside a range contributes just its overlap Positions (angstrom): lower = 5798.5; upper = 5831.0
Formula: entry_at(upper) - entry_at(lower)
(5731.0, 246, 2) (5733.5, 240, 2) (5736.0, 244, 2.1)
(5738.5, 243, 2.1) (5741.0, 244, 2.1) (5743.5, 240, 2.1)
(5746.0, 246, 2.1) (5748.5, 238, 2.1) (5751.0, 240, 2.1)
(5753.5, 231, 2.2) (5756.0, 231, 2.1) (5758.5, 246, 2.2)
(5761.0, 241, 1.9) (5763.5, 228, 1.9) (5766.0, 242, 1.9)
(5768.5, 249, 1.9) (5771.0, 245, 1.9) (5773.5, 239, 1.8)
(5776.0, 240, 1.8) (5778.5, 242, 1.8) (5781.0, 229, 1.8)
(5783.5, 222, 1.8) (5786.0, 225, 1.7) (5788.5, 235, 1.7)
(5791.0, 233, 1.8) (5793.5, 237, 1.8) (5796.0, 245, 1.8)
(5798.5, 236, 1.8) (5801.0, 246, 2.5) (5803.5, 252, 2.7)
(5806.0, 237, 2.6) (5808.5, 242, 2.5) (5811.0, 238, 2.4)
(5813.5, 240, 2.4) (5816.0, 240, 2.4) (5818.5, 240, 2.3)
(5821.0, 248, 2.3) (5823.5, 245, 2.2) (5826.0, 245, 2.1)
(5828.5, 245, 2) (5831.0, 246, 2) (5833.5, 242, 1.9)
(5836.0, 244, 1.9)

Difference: 10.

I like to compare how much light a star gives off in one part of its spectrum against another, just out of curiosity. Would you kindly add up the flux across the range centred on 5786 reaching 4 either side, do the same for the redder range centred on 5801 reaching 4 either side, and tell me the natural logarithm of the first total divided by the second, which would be -0.07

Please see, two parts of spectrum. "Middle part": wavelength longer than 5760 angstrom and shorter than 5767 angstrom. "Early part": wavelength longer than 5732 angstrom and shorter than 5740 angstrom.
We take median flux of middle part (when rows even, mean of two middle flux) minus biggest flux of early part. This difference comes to -3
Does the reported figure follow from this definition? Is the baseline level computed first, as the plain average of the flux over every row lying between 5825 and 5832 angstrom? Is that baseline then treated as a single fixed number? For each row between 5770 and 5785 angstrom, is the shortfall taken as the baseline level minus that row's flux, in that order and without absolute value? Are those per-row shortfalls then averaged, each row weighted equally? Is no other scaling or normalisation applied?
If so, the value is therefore 9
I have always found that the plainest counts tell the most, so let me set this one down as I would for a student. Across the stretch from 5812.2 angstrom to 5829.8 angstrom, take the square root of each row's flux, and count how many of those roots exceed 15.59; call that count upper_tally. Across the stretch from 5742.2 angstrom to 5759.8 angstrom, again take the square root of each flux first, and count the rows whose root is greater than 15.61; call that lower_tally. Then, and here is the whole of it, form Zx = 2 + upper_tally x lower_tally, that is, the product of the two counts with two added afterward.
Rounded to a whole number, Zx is 10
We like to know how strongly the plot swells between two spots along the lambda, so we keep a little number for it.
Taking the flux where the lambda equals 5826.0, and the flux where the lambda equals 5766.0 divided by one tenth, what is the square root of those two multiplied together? 770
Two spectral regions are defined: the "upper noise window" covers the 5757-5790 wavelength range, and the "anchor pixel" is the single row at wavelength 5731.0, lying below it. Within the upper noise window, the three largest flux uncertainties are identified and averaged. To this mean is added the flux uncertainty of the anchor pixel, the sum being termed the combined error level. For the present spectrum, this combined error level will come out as 4.0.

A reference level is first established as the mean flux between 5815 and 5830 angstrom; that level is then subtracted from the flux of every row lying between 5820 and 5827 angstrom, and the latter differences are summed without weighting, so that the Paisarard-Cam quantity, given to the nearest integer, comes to 6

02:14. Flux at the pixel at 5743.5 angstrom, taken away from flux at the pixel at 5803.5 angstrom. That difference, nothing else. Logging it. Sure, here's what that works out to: 12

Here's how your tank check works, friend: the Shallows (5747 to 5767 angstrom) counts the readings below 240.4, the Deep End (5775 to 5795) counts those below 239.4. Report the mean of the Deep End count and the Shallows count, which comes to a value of 5.5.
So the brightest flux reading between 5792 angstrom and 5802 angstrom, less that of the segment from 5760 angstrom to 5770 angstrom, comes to -3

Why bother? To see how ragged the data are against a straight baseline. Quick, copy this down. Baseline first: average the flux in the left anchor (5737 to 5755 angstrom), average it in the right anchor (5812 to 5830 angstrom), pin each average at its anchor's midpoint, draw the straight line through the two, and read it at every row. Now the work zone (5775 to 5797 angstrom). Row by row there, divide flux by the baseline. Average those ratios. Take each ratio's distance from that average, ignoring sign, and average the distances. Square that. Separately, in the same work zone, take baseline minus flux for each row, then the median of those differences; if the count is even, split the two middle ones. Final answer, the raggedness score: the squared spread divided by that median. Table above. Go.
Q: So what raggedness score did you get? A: 0.0001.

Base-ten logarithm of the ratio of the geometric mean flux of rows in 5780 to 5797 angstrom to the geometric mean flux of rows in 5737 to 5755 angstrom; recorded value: -0.015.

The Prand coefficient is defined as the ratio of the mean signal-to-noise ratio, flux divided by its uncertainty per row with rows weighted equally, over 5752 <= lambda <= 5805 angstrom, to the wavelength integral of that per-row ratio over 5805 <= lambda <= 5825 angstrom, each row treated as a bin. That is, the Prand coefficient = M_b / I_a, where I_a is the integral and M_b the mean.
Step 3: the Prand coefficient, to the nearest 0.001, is 0.061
